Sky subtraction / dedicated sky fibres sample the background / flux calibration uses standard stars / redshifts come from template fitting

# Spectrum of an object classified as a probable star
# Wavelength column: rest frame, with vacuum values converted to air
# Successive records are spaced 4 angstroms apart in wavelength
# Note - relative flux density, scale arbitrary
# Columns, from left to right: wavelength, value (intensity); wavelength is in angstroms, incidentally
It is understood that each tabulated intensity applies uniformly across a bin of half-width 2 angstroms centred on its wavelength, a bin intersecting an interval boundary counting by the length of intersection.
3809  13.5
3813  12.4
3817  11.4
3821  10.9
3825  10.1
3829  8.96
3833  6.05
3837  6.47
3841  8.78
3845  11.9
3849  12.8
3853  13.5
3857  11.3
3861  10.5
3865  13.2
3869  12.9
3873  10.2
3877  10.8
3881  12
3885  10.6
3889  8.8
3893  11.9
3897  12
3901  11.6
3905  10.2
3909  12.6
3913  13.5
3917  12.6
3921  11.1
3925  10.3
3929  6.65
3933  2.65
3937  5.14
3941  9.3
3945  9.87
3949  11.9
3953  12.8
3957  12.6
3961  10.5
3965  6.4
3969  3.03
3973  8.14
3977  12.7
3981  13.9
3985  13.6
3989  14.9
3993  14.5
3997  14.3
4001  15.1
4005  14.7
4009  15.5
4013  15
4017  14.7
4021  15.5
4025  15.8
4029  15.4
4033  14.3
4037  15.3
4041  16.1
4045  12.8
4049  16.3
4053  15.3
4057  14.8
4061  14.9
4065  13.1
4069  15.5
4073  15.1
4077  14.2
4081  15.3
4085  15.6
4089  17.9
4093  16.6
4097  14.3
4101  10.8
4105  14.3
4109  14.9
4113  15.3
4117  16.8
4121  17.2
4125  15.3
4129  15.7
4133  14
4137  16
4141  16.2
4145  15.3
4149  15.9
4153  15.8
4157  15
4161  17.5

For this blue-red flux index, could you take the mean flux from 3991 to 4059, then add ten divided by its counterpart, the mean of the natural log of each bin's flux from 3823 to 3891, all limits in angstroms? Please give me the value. 19.3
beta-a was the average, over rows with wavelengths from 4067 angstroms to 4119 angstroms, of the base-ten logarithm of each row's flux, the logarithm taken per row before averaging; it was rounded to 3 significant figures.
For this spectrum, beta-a 1.18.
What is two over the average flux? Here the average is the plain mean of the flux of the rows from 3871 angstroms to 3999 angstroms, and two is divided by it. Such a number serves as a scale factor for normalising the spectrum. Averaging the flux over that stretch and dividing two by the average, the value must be 0.19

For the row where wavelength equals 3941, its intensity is 9.3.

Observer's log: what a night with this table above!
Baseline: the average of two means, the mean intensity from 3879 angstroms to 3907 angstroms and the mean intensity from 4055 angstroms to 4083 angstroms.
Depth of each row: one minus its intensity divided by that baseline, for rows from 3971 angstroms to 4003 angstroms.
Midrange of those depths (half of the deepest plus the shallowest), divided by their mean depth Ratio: -2.3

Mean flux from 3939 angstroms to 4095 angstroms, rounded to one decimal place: 13.7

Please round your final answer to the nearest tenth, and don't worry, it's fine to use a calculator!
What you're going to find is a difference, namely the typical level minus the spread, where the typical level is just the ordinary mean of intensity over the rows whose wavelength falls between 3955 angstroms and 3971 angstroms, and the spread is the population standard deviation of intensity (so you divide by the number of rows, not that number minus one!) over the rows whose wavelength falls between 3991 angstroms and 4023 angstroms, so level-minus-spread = 7.7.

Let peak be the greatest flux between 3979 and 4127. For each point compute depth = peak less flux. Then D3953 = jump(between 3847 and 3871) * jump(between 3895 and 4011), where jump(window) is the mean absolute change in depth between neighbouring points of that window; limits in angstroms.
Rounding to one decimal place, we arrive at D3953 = 2.4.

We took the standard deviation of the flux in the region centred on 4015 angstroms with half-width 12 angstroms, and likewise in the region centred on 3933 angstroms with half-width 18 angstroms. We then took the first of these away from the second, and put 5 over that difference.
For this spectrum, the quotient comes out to 2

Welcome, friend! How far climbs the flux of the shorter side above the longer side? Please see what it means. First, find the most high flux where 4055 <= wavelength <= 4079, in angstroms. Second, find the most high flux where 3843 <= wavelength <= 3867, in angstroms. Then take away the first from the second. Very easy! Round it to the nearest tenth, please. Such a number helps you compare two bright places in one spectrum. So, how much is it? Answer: -2.0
